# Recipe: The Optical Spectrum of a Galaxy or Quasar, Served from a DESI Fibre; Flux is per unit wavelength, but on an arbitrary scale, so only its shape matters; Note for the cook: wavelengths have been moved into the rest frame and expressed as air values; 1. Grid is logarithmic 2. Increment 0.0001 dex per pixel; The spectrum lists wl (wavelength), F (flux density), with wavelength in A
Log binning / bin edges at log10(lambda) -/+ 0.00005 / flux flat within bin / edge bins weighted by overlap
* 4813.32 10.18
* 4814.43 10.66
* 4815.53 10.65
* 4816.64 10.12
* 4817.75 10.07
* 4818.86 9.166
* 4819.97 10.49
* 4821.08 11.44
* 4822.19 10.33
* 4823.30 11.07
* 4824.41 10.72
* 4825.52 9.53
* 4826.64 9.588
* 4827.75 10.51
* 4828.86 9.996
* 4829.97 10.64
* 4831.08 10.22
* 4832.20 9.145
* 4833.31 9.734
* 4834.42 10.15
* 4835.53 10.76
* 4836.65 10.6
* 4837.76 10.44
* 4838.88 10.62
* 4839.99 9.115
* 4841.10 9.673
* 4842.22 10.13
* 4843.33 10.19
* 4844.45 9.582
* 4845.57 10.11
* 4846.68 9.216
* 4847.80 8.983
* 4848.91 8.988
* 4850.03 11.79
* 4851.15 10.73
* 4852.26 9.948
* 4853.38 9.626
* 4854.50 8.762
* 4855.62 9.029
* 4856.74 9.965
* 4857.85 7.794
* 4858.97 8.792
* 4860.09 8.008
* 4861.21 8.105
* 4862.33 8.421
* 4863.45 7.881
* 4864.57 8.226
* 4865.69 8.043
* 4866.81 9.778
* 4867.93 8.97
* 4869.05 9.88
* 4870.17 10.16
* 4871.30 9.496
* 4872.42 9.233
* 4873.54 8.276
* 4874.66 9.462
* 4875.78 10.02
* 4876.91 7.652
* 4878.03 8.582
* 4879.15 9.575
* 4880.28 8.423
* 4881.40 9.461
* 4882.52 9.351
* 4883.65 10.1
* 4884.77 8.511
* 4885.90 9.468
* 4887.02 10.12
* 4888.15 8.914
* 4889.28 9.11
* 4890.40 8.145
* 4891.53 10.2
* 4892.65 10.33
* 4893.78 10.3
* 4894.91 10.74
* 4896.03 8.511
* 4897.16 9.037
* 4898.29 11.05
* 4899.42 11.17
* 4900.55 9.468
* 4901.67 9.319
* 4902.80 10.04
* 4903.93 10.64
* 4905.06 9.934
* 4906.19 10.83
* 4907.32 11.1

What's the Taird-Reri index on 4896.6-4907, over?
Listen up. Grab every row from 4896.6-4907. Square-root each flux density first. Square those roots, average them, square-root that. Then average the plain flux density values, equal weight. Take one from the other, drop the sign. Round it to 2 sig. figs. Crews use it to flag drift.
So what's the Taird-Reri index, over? 7.0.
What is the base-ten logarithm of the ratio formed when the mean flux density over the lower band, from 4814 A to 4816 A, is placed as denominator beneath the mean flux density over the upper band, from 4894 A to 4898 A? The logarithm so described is -0.05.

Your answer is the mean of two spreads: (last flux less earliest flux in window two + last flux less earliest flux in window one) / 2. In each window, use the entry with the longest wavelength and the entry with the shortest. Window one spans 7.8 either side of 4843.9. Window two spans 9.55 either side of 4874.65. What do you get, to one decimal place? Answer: 1.1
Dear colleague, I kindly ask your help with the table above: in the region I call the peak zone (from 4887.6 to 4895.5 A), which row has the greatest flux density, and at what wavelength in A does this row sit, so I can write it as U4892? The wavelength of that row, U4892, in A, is 4894.91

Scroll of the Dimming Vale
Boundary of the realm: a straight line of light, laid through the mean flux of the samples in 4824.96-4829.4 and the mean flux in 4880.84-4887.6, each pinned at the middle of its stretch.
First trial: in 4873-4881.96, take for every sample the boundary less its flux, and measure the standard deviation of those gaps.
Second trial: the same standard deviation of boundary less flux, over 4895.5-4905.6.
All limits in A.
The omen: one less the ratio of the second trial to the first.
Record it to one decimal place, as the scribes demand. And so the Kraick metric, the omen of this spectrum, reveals -0.1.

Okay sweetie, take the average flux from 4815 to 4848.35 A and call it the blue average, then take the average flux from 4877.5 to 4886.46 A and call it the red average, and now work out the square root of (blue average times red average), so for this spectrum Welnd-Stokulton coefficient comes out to 9.63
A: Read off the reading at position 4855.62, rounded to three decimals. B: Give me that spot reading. 9.029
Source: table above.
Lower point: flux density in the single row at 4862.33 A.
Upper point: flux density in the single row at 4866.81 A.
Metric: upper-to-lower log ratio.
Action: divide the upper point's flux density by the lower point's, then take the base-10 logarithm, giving 0.06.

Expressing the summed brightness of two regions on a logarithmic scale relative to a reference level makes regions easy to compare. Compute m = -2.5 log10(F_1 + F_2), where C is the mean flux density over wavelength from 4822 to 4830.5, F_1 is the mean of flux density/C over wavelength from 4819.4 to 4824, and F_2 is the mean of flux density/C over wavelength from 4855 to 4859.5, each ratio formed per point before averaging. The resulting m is -0.706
